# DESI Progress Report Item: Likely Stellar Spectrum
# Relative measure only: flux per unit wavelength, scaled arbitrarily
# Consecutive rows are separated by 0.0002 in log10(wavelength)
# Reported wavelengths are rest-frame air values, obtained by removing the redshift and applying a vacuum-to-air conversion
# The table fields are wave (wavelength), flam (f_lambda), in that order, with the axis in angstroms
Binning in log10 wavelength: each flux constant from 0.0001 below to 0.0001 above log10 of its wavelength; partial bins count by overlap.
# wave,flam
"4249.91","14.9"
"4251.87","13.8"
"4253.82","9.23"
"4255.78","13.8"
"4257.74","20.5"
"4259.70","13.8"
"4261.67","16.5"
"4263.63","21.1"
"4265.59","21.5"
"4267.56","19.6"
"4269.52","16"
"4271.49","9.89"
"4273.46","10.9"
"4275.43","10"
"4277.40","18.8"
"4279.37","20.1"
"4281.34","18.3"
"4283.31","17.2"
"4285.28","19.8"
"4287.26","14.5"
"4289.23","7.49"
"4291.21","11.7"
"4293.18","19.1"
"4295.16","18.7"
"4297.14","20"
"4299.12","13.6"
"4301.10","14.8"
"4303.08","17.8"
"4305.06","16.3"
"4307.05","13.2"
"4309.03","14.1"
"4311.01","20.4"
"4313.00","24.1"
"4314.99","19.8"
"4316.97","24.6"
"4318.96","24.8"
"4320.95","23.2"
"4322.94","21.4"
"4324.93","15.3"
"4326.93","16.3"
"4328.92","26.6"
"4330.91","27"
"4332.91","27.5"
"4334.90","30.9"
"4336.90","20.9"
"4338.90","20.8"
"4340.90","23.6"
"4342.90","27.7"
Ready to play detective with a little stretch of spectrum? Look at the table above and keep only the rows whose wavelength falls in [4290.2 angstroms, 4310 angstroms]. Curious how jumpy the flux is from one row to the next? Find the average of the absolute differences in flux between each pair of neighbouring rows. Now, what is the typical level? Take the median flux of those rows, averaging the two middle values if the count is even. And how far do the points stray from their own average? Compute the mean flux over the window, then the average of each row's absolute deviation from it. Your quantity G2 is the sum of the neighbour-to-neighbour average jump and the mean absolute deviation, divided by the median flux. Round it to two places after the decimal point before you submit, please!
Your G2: 0.34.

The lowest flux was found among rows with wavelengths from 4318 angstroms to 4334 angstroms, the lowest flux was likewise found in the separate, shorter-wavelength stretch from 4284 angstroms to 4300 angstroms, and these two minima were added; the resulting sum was 22.8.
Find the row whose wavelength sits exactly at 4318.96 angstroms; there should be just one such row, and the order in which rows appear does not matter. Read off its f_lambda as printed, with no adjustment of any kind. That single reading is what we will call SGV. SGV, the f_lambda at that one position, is 24.8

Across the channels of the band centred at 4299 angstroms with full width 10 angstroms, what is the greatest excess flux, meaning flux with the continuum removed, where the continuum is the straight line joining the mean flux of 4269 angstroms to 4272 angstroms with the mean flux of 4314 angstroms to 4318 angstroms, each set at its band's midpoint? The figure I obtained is 1.6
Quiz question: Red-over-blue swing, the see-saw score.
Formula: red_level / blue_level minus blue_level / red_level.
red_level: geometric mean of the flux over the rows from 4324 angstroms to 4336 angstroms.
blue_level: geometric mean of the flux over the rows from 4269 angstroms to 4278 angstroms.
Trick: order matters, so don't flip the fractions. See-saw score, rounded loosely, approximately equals 1.3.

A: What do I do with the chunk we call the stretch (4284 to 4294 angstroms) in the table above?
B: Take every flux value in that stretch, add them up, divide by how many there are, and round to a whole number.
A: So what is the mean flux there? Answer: 15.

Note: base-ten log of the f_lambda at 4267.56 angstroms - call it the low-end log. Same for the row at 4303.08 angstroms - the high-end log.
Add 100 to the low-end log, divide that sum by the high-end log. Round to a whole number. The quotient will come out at 81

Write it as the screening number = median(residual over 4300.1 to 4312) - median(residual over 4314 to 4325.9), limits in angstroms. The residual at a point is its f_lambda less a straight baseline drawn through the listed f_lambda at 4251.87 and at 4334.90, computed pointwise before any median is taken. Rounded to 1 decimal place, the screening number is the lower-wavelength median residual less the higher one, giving -2.9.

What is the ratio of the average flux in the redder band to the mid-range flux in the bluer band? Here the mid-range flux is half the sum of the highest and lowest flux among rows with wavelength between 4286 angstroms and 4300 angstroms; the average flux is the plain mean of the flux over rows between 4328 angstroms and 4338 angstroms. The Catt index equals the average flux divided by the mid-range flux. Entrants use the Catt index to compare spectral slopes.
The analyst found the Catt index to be 1.9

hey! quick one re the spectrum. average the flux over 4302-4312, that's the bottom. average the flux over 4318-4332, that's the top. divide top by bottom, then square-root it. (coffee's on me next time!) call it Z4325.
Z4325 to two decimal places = 1.16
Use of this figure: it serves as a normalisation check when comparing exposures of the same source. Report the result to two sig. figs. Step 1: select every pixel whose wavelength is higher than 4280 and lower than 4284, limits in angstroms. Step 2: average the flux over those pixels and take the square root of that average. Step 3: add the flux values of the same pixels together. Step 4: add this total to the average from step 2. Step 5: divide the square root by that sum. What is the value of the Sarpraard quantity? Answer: 0.079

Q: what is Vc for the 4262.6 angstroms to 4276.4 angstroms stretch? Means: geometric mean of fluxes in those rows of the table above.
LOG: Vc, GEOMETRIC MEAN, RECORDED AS 15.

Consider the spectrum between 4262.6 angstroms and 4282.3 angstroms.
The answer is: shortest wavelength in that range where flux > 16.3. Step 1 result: 4263.63 angstroms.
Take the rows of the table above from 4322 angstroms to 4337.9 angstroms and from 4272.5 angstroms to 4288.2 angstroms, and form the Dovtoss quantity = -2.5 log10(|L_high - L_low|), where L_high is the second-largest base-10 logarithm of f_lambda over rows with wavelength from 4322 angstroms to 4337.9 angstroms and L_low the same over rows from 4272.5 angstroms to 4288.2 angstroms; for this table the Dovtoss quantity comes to 2.1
